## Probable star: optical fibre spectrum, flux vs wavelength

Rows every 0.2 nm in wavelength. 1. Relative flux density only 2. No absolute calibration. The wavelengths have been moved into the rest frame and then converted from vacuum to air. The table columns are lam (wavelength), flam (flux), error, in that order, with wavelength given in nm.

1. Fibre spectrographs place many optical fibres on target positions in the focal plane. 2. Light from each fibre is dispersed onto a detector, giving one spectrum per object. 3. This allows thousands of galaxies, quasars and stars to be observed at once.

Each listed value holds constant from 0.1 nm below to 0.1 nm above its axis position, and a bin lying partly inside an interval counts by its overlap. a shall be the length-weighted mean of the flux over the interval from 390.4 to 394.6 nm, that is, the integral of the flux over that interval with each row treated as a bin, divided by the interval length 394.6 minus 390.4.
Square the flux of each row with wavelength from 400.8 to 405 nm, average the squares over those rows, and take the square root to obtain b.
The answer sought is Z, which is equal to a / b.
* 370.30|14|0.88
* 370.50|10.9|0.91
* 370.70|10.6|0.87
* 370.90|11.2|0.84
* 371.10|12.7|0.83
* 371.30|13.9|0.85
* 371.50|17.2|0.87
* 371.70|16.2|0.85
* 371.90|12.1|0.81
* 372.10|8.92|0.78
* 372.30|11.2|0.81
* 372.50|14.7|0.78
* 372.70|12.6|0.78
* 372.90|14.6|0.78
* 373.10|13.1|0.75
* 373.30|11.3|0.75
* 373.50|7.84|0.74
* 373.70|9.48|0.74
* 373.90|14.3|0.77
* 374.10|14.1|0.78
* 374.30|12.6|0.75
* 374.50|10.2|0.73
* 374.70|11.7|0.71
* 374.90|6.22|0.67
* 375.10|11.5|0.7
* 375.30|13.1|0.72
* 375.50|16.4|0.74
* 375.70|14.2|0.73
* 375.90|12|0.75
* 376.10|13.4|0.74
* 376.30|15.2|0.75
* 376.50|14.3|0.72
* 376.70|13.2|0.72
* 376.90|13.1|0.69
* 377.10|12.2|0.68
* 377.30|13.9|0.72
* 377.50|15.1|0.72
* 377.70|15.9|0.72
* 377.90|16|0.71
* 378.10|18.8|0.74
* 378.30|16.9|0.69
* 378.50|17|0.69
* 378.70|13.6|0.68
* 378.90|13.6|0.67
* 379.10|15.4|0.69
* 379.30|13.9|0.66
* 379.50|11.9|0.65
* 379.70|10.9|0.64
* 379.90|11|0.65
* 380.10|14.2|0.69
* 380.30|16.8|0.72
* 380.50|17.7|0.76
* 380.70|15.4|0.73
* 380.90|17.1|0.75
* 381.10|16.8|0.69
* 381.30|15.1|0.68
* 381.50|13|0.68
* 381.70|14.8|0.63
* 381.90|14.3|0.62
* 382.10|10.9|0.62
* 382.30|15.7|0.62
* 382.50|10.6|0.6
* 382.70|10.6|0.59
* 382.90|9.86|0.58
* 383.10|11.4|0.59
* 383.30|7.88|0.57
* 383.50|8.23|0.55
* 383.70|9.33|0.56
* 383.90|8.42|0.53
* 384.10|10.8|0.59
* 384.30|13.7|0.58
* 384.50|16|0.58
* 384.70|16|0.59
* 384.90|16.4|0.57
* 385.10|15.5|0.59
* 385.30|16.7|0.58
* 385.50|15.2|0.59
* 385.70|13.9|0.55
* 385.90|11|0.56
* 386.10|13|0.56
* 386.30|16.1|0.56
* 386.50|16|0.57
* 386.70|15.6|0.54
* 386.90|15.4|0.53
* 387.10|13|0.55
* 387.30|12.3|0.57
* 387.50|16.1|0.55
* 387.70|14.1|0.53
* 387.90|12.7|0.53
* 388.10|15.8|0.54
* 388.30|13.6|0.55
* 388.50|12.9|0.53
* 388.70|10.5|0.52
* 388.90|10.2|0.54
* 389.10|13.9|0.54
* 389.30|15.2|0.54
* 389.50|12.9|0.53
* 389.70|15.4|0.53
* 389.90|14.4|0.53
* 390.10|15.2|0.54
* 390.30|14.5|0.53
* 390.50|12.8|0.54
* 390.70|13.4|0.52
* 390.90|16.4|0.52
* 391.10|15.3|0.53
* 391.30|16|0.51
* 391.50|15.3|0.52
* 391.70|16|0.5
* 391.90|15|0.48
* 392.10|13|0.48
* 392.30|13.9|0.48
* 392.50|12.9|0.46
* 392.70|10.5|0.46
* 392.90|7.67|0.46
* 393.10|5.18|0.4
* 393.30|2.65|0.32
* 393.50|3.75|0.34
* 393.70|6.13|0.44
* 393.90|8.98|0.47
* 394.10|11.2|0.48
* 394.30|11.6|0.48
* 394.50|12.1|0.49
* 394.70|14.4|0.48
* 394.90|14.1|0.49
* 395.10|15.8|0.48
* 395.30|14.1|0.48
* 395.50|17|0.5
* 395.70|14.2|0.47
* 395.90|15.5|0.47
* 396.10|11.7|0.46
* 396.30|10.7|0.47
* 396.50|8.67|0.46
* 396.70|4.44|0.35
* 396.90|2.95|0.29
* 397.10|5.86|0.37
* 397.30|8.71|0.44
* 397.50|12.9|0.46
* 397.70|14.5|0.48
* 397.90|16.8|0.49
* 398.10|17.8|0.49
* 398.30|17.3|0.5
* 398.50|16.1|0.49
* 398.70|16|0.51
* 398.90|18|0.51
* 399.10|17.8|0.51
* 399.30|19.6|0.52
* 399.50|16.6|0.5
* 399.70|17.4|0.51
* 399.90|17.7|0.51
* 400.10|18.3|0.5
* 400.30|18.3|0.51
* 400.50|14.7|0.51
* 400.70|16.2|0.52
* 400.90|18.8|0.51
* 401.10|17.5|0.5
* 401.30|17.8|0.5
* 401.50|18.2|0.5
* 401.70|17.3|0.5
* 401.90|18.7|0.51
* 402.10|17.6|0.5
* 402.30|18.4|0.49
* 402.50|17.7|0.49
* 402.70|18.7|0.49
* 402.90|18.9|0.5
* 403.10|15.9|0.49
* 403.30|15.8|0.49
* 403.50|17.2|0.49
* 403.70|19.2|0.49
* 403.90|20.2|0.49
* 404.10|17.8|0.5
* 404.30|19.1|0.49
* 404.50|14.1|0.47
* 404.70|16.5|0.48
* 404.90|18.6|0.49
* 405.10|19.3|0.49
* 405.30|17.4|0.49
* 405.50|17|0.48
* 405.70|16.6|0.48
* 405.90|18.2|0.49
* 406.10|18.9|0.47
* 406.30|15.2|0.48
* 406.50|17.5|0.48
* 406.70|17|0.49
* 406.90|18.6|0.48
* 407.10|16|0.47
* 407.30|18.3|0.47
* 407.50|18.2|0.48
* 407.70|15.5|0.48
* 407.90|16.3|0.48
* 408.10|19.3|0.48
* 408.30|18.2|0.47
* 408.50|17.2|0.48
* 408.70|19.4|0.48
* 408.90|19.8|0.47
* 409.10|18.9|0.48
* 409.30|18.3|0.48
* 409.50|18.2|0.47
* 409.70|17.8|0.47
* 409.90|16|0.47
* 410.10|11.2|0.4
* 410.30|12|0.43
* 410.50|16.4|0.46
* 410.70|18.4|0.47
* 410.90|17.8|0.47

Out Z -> 0.6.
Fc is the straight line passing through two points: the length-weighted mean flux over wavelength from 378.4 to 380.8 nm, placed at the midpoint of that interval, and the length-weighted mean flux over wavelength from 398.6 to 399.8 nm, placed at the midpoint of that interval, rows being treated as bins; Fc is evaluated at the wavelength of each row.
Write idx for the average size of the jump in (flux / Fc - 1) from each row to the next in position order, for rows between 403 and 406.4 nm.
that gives 0.091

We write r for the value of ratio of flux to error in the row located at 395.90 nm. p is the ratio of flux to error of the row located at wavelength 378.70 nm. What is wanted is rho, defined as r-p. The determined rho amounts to 13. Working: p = 20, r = 33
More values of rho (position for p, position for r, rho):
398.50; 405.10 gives 7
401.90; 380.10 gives -16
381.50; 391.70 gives 13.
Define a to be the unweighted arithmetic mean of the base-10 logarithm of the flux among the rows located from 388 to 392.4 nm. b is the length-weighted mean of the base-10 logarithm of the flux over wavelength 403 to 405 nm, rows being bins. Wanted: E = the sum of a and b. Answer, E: 2.39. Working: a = 1.148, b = 1.24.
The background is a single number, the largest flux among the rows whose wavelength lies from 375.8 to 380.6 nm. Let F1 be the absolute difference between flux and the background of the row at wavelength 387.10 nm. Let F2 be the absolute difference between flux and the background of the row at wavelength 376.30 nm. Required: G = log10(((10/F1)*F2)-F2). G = 0.4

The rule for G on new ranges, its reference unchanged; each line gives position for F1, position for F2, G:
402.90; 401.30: 2.0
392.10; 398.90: -0.2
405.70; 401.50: 0.3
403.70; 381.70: 2.0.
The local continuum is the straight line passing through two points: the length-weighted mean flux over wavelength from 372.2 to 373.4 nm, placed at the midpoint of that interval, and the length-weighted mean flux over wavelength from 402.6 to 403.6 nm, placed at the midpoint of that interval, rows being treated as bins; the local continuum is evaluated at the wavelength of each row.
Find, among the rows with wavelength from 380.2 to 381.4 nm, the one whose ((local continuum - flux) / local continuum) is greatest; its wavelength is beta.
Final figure 381.30 nm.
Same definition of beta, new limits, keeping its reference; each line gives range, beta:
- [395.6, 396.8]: 396.70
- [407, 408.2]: 407.70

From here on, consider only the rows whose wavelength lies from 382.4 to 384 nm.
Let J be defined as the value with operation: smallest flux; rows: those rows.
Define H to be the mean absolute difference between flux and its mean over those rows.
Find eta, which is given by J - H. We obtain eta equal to 7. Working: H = 1.1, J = 7.88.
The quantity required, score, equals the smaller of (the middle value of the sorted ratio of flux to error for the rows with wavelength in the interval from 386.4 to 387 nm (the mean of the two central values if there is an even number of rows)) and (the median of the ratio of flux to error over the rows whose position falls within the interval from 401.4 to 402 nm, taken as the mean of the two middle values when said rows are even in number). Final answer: 28.9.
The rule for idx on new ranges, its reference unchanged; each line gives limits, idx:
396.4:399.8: 0.109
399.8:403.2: 0.067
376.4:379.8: 0.091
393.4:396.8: 0.120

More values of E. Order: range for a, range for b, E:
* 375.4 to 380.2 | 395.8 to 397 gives 2.04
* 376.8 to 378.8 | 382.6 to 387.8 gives 2.29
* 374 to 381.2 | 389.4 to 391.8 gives 2.31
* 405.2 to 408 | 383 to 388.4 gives 2.35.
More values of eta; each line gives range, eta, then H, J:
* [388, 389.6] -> 9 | 1.5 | 10.2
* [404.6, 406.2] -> 16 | 0.9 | 16.5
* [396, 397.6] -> 0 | 2.9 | 2.95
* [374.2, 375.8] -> 4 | 2.1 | 6.22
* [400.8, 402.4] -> 17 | 0.5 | 17.3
